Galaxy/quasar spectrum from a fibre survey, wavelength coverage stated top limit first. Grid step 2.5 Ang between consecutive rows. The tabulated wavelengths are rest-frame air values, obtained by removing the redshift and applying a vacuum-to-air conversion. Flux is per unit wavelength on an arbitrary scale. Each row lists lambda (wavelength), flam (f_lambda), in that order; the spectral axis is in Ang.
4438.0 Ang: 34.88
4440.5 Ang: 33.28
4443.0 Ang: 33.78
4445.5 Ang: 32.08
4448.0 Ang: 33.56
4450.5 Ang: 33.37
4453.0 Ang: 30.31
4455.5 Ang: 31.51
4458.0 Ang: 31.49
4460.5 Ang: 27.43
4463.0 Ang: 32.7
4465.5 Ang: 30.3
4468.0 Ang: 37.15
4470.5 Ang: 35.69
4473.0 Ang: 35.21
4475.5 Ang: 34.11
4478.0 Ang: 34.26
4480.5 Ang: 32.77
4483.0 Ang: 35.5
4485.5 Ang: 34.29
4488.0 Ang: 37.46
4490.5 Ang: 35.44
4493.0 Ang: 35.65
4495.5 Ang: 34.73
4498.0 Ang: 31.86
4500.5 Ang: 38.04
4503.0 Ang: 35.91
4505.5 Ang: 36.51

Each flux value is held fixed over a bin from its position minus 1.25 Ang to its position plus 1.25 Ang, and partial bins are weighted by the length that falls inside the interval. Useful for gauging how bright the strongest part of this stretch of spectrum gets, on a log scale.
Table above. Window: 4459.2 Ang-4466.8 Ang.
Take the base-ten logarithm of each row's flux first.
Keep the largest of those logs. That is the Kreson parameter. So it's 1.51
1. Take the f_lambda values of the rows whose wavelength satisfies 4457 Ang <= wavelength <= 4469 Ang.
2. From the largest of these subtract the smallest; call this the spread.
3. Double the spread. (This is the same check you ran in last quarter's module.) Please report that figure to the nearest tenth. 19.4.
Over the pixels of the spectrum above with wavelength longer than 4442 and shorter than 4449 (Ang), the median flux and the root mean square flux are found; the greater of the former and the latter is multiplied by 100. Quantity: 3356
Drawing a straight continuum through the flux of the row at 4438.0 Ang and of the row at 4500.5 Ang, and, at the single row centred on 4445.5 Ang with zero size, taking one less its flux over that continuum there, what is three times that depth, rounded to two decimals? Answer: 0.27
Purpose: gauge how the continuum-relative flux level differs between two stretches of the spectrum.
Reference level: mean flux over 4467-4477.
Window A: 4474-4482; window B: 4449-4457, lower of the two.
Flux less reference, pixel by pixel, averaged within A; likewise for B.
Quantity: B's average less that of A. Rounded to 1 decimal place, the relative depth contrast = -2.0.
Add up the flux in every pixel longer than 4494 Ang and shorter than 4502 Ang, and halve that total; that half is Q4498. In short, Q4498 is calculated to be 52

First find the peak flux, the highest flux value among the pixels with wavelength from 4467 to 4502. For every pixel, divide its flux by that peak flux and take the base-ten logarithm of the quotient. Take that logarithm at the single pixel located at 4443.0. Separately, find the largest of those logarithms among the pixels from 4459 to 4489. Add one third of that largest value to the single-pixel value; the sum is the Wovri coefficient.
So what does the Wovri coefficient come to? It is -0.0538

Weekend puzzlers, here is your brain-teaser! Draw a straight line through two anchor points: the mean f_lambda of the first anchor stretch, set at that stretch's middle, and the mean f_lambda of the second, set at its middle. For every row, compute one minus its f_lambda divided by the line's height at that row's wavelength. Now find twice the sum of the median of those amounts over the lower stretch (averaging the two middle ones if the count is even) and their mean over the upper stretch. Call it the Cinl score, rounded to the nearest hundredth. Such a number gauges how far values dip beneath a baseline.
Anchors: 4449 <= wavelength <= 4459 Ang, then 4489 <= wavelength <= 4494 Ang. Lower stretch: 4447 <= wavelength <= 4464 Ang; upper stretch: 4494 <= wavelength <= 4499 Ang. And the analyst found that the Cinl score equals 0.17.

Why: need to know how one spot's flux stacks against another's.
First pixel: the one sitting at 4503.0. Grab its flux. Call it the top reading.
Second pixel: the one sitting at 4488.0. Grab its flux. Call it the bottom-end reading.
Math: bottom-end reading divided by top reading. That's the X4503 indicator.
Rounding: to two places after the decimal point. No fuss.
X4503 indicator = 1.04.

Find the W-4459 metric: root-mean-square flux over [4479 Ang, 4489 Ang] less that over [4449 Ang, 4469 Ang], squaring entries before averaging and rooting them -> 3.2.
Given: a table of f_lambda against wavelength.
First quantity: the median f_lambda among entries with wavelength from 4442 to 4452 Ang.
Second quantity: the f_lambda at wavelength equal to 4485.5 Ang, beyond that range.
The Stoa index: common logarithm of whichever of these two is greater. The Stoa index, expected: 1.54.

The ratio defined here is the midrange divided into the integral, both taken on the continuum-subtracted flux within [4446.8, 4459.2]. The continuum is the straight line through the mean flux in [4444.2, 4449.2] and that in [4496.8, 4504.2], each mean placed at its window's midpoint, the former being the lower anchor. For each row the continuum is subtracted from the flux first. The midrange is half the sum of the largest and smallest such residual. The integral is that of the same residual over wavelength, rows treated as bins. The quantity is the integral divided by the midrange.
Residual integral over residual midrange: 12.5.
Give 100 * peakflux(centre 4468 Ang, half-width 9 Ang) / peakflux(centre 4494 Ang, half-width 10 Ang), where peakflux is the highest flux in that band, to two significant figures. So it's 98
